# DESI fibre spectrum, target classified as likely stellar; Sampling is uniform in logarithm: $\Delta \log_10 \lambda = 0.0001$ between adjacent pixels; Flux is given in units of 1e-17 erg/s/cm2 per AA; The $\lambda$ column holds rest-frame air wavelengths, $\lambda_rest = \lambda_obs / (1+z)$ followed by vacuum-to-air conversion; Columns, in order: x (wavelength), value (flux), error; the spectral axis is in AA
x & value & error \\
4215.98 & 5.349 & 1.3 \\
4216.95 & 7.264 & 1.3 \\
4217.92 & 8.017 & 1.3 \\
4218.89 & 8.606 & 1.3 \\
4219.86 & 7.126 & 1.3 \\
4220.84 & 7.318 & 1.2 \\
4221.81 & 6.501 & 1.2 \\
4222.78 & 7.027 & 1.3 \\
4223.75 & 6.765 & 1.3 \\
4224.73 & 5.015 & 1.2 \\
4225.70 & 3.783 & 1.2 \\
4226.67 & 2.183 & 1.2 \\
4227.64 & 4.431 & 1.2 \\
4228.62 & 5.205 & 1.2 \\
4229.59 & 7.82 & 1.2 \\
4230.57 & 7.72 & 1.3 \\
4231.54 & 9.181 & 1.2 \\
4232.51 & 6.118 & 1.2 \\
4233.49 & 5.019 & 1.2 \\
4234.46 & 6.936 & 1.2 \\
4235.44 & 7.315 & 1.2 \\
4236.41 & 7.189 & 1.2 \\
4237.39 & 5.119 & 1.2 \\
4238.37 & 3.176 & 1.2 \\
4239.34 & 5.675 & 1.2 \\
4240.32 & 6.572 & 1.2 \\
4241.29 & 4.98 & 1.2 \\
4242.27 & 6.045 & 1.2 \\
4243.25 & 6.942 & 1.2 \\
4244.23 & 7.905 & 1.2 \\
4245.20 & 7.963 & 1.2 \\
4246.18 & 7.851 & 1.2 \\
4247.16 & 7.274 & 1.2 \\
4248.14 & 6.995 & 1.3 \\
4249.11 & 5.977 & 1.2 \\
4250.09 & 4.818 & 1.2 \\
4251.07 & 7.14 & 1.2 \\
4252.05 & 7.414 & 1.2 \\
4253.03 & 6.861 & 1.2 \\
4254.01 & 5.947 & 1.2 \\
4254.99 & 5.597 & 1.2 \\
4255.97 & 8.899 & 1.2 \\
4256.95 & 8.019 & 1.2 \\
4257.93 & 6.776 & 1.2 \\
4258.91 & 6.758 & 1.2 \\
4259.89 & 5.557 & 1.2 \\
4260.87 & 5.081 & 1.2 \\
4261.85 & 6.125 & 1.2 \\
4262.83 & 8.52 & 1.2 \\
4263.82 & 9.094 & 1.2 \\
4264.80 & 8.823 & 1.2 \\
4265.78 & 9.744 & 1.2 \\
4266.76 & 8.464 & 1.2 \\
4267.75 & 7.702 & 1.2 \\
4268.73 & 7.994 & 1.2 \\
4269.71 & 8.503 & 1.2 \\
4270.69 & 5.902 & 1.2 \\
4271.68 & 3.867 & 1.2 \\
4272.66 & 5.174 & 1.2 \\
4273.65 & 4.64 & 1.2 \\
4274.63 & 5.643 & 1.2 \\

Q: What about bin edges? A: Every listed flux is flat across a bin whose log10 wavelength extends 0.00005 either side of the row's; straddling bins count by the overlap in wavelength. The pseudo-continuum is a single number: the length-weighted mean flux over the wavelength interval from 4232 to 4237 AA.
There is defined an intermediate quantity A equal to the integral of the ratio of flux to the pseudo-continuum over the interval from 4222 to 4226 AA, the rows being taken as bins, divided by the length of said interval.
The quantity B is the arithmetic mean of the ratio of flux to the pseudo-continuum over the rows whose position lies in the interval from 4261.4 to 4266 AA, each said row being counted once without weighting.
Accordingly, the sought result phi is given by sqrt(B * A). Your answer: 1.08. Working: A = 0.89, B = 1.3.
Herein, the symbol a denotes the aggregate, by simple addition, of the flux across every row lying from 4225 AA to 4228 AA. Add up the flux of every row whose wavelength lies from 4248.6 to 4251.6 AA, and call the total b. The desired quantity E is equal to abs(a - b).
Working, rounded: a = 10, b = 17.9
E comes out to 7.5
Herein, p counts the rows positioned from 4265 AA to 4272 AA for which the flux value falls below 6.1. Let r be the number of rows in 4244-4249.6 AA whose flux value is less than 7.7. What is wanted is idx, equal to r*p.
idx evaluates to 6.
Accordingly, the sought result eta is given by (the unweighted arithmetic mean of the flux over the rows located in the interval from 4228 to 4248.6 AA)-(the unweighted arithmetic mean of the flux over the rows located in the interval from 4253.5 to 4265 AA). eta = -0.5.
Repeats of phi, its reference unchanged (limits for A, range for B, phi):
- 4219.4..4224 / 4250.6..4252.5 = 1.09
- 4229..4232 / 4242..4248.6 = 1.18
